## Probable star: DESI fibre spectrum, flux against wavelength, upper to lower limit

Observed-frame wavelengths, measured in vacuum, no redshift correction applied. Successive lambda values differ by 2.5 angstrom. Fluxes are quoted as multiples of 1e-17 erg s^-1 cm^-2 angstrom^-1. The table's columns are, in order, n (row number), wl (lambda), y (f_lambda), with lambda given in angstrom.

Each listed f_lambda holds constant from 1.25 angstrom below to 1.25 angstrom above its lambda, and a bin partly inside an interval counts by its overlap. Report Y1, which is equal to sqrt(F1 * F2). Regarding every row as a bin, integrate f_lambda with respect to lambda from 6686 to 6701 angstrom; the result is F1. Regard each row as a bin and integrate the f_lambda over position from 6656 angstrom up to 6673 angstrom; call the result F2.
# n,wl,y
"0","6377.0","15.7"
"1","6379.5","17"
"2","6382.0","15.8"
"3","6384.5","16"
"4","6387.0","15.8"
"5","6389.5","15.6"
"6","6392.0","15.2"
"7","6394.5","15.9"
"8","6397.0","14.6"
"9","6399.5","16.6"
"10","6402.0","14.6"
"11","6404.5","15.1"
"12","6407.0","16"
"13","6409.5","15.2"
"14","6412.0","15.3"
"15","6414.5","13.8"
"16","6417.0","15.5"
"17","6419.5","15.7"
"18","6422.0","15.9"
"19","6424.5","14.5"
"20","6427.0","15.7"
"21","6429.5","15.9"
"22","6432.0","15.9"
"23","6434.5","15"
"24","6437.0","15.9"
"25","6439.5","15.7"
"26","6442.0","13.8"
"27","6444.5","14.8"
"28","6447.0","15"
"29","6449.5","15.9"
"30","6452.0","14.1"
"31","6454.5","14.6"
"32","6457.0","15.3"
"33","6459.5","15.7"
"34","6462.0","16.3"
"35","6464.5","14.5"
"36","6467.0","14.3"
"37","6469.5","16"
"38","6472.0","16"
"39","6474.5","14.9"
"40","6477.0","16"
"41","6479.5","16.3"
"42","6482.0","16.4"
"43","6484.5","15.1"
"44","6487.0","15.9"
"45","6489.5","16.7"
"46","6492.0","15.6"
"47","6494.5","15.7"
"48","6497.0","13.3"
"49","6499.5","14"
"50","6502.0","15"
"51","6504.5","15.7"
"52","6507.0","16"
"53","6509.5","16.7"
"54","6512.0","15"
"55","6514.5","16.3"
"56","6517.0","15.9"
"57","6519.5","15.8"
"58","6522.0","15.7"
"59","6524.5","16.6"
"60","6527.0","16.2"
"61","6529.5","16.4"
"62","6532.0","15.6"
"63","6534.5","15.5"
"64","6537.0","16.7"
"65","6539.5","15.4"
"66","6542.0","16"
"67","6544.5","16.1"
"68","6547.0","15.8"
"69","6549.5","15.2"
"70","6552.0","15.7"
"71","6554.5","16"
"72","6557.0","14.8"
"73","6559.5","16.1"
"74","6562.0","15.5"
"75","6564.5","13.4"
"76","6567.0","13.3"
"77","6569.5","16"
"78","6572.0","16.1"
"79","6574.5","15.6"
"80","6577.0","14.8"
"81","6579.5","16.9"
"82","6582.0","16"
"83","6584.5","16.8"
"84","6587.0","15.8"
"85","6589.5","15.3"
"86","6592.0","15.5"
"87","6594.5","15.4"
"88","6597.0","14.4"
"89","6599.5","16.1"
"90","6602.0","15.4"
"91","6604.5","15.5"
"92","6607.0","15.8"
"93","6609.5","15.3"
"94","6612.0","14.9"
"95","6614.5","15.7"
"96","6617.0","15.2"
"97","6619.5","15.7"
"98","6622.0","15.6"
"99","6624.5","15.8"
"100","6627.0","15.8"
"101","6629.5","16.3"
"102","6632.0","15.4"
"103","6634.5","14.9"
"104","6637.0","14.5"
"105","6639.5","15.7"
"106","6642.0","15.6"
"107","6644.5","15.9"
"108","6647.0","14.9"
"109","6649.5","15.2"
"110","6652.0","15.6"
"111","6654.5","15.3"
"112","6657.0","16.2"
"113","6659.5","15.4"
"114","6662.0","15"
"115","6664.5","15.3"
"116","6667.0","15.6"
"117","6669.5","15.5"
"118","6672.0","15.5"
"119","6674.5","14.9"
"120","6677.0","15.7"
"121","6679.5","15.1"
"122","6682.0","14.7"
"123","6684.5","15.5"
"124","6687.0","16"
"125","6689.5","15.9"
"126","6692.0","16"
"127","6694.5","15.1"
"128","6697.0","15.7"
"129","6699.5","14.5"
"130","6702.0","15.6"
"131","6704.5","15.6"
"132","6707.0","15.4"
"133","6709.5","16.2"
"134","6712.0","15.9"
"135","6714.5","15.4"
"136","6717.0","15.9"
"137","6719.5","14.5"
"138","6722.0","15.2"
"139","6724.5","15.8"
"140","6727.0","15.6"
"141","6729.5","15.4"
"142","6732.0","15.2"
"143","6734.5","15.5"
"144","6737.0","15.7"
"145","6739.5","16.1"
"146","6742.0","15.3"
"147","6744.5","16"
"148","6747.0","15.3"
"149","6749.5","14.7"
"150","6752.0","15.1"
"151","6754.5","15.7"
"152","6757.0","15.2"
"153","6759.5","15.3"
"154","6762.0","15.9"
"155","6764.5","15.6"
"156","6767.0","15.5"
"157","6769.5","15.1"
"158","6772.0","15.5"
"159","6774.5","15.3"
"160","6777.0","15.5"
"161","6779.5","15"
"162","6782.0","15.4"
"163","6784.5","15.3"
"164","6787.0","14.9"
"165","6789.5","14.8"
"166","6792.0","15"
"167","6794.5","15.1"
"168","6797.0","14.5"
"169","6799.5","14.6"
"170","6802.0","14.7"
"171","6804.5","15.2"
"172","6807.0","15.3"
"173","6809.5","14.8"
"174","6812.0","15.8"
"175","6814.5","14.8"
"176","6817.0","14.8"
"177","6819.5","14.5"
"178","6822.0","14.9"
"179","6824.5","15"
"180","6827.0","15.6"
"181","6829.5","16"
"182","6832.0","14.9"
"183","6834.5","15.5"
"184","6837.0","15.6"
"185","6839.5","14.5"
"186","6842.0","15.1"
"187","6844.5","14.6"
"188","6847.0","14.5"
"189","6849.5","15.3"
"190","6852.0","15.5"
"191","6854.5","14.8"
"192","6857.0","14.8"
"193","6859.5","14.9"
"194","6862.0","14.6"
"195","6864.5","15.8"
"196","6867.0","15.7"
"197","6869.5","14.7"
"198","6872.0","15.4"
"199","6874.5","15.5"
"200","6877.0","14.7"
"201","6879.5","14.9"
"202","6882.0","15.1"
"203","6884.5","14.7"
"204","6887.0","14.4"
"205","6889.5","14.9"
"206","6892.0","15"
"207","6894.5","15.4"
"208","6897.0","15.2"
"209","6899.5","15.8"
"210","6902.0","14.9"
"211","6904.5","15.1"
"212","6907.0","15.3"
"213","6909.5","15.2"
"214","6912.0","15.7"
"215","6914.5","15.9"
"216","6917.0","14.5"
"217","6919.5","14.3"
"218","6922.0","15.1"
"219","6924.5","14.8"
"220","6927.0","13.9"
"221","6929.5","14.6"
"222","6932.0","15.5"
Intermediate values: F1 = 233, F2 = 263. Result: 248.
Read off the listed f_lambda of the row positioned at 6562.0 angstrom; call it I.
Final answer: 15.5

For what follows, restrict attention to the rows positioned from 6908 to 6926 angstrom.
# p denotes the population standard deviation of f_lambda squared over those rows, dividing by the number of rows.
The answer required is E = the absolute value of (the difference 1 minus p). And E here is 16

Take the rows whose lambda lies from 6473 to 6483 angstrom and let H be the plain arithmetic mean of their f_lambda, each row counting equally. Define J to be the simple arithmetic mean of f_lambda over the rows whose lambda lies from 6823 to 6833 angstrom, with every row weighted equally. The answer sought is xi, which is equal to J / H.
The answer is 0.967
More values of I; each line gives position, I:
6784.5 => 15.3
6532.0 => 15.6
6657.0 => 16.2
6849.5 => 15.3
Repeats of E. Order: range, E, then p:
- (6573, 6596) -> 20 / 21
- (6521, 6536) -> 12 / 13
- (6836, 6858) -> 11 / 12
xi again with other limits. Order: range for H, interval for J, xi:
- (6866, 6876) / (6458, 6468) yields 0.992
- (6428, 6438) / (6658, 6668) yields 0.978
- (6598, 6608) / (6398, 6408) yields 0.992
